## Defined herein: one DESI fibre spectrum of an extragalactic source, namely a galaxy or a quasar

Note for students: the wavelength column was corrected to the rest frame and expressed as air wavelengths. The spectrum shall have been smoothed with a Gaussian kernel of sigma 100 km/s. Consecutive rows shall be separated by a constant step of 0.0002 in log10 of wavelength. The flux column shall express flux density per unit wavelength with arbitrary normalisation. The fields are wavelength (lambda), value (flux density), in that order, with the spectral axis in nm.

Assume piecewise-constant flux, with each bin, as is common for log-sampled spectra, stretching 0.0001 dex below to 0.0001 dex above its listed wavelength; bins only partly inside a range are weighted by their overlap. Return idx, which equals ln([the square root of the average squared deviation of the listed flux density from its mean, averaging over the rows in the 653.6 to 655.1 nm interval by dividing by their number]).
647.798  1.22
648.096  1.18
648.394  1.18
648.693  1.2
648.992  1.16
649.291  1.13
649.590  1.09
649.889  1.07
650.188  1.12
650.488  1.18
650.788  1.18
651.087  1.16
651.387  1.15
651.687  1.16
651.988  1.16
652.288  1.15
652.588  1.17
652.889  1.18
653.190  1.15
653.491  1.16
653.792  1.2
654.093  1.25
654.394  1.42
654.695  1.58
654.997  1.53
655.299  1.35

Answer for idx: -1.9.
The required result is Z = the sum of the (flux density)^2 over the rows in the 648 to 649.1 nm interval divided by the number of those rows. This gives 1.39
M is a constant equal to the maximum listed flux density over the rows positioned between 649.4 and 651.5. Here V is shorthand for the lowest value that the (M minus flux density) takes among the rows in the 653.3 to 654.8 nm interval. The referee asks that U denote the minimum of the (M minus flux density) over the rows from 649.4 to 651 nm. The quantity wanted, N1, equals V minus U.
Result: -0.4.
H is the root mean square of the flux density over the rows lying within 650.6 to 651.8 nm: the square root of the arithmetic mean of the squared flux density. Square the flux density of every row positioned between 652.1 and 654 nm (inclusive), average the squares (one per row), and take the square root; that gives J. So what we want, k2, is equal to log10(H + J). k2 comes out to 0.368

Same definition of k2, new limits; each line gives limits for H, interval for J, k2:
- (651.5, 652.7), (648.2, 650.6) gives 0.362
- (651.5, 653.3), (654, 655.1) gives 0.417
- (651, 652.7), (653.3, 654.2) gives 0.373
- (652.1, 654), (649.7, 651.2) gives 0.364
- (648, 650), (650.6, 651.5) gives 0.363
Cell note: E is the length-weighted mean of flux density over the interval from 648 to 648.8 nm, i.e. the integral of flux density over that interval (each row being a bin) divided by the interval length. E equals 1.19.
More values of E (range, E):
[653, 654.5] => 1.23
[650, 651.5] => 1.16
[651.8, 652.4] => 1.15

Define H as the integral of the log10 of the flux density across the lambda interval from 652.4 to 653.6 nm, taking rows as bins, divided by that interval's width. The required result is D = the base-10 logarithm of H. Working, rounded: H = 0.066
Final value -1.18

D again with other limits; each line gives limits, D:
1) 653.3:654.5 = -1.02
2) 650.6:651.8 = -1.18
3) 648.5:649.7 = -1.22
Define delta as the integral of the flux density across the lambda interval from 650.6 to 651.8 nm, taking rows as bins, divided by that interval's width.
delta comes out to 1.163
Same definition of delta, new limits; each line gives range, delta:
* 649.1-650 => 1.101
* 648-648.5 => 1.181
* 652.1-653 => 1.166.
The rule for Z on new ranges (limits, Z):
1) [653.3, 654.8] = 1.77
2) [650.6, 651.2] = 1.37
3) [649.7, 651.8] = 1.31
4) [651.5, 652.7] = 1.35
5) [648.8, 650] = 1.24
